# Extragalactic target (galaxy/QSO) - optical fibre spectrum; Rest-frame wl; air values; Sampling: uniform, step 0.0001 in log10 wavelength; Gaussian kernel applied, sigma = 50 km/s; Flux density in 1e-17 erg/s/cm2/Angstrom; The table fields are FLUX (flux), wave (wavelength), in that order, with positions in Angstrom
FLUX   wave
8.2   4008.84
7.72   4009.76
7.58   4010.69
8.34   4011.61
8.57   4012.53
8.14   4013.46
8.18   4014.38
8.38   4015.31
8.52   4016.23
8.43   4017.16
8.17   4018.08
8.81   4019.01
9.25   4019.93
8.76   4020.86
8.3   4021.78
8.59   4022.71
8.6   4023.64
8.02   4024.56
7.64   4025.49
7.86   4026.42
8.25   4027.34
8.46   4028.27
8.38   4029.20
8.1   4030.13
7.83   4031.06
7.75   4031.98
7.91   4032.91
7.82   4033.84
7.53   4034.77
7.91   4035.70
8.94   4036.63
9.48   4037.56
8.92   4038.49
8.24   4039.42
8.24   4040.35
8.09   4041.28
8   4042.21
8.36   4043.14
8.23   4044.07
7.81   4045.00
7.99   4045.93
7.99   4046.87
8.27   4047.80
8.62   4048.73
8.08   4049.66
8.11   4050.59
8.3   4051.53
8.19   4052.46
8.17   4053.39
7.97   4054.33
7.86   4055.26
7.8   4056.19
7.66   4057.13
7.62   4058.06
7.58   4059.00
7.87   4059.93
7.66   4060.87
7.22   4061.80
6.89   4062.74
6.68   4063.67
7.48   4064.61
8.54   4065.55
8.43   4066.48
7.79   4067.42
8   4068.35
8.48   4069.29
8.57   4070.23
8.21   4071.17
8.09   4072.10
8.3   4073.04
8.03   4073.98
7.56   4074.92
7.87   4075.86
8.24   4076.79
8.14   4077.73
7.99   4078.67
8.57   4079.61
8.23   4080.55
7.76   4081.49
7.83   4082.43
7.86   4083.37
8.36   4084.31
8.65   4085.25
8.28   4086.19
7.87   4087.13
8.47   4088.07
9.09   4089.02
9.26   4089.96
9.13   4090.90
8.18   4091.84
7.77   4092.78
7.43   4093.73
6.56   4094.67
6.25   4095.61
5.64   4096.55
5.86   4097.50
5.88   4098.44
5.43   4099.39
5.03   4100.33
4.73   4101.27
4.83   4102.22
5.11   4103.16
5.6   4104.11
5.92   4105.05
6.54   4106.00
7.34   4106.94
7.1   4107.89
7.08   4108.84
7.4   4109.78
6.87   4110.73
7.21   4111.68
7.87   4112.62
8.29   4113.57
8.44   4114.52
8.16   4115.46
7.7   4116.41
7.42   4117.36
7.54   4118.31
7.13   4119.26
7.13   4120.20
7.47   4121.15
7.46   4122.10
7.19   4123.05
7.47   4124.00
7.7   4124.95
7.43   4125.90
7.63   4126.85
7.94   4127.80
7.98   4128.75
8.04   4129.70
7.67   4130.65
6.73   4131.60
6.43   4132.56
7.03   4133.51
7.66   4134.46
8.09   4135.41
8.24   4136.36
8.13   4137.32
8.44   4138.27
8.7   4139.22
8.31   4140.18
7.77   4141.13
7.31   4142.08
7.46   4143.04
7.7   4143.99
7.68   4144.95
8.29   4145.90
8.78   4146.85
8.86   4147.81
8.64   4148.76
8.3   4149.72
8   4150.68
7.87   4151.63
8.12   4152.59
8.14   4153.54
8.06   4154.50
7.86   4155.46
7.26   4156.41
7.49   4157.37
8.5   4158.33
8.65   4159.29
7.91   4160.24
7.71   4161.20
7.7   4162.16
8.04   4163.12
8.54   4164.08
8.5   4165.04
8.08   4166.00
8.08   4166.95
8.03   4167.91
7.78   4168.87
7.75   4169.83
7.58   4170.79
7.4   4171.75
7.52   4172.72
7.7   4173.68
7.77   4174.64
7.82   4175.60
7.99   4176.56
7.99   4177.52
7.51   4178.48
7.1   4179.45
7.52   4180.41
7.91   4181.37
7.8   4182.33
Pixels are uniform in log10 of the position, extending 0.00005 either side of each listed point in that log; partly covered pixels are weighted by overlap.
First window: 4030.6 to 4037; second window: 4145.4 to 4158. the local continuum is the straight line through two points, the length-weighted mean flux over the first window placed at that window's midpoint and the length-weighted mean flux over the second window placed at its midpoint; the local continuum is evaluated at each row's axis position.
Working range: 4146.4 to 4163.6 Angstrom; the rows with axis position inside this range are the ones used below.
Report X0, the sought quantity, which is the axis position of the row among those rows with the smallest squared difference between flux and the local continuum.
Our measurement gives 4153.54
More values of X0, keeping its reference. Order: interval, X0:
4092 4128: 4115.46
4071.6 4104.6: 4073.98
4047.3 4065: 4054.33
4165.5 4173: 4166.00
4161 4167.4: 4166.00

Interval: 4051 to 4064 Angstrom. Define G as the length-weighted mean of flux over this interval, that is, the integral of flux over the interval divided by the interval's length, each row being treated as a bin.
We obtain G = 7.69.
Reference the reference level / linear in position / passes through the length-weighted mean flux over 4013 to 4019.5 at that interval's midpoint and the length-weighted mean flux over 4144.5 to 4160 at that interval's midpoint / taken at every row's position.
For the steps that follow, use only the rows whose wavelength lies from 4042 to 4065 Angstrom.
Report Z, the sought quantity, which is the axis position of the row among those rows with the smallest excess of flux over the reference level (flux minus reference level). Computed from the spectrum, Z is 4063.67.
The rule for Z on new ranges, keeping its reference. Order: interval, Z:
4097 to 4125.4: 4101.27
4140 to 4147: 4142.08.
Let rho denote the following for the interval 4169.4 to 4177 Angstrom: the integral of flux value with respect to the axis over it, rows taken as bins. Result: 58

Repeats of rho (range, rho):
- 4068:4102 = 259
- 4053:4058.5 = 43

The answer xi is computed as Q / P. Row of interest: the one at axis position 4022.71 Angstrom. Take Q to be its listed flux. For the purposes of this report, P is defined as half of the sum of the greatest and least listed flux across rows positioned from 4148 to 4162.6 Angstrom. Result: 1.08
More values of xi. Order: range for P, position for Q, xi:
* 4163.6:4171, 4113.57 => 1.03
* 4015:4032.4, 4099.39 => 0.64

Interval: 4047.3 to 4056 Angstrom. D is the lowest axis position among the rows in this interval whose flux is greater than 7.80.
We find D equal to 4047.80 Angstrom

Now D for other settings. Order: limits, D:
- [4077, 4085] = 4077.73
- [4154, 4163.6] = 4154.50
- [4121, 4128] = 4127.80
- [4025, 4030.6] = 4026.42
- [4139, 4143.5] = 4139.22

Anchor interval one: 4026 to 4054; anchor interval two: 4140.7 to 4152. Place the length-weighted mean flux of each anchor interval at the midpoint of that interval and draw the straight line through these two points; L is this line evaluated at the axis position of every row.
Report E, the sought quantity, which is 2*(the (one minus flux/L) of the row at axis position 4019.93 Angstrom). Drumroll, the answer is -0.25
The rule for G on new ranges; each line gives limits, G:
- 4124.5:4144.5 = 7.73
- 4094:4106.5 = 5.68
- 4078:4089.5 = 8.24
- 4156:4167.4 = 8.04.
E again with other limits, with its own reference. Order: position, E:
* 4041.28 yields 0.02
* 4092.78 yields 0.09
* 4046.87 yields 0.05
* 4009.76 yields 0.12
